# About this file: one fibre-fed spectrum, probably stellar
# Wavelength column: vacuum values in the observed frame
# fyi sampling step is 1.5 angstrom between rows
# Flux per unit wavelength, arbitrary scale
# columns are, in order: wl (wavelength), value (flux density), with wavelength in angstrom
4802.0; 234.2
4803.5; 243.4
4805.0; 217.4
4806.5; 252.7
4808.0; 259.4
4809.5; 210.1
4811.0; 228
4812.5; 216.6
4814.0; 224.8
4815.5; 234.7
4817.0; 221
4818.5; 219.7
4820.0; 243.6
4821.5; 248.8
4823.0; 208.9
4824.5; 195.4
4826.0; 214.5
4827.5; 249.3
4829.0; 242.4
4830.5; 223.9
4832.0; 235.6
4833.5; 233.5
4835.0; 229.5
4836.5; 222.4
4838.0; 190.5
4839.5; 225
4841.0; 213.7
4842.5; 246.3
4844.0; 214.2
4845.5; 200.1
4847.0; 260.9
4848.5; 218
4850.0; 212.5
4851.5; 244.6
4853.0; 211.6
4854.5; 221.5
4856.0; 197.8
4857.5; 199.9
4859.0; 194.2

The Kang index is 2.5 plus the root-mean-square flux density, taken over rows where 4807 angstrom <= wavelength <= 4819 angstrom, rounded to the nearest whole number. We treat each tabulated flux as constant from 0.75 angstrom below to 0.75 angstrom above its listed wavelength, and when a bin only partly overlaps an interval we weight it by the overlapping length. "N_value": 230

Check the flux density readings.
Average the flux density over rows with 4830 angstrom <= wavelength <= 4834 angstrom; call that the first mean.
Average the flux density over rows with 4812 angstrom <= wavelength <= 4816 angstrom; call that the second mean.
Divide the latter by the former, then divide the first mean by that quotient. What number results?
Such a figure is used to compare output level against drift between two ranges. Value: 237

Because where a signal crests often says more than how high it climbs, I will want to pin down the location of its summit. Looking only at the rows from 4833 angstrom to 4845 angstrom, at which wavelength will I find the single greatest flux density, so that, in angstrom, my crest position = 4842.5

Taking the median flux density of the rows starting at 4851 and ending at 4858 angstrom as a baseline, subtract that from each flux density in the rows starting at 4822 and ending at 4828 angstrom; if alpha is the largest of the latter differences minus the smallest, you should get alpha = 54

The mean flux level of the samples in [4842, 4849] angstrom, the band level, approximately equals 228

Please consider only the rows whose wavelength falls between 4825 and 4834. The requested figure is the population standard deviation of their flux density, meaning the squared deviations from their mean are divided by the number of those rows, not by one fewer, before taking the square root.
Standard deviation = 11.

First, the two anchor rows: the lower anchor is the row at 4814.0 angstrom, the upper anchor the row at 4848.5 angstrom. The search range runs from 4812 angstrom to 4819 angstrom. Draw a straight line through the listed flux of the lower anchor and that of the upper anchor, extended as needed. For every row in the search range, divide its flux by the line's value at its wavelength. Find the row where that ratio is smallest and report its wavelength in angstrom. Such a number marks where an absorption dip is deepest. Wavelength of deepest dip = 4812.5 angstrom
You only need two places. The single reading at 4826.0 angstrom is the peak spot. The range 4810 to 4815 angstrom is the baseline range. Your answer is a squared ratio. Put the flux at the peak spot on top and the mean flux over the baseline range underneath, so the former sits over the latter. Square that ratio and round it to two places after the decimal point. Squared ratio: 0.92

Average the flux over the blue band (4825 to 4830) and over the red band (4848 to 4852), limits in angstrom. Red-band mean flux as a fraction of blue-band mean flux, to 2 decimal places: 0.96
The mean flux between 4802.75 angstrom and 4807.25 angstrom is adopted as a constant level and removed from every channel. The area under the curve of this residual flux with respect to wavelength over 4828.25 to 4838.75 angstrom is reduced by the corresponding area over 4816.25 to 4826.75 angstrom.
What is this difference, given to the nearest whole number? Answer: 39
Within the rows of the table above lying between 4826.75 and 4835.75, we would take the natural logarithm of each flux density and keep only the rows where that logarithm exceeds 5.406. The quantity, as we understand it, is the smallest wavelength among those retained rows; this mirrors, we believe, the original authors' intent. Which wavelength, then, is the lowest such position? 4827.5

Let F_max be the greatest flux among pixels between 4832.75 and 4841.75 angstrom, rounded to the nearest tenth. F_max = 233.5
